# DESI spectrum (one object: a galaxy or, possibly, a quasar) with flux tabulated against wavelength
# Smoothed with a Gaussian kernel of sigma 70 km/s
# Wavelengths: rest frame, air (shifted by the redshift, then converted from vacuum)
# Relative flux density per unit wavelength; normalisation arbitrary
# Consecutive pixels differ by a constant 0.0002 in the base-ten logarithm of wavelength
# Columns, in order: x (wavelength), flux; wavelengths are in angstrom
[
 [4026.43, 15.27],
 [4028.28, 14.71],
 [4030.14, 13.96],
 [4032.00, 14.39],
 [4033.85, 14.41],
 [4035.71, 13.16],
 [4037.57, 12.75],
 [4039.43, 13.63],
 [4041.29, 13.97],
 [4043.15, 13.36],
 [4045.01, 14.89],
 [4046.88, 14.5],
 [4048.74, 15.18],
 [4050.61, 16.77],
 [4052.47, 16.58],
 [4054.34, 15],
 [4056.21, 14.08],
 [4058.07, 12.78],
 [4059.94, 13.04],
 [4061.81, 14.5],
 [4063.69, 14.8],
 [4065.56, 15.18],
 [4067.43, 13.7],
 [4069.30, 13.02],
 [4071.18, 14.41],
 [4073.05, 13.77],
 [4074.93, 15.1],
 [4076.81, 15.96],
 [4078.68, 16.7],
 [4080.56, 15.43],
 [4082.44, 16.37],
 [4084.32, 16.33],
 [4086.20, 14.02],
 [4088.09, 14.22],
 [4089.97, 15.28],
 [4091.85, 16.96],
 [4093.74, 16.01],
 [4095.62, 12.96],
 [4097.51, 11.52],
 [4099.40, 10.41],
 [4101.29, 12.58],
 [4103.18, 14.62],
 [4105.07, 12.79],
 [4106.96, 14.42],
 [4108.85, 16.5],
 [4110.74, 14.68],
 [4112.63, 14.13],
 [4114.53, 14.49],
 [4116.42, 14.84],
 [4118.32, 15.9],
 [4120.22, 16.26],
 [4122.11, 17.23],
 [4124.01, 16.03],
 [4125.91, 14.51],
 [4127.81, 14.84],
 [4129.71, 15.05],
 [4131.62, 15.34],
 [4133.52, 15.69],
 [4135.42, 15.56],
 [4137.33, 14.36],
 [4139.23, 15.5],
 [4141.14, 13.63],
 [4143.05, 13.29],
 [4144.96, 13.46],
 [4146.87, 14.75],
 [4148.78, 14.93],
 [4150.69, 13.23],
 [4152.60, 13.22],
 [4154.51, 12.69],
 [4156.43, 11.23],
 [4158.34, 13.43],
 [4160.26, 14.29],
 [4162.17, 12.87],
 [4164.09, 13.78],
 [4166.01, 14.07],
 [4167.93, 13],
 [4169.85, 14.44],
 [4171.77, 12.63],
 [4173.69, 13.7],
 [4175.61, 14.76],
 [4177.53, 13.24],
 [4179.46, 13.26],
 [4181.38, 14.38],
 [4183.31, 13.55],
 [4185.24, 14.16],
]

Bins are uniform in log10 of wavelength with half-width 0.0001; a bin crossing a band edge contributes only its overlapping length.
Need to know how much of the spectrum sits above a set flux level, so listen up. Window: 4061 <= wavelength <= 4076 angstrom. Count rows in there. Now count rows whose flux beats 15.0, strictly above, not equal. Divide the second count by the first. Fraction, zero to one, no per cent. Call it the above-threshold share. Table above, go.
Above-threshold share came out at 0.25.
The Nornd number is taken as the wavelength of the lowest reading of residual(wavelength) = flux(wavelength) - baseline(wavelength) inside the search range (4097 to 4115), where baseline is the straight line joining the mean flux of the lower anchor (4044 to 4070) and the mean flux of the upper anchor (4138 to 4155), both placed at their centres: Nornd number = 4099.40 angstrom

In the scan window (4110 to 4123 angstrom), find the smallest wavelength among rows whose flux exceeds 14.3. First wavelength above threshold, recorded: 4110.74 angstrom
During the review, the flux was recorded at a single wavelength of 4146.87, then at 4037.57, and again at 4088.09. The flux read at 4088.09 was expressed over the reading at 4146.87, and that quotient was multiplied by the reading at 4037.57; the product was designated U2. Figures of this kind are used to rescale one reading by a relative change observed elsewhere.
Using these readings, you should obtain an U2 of 12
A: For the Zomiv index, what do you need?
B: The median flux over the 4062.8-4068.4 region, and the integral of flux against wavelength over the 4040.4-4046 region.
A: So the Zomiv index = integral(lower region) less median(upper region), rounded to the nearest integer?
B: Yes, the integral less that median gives 64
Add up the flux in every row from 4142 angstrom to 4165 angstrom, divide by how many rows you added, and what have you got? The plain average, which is 13.4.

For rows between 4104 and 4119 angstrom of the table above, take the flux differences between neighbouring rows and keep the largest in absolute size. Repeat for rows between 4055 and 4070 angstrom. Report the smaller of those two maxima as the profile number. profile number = 1.48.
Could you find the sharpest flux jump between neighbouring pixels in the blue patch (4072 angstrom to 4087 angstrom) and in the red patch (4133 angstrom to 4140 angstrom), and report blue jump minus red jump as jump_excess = 1.1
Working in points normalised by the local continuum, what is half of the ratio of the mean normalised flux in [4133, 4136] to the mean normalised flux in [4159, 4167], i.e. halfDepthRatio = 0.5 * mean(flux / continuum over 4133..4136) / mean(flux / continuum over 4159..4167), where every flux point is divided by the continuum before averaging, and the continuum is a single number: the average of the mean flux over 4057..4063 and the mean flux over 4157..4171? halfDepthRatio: 0.57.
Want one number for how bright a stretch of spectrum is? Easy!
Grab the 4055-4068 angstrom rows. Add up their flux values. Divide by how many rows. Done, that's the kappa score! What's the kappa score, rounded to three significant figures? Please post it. 14.0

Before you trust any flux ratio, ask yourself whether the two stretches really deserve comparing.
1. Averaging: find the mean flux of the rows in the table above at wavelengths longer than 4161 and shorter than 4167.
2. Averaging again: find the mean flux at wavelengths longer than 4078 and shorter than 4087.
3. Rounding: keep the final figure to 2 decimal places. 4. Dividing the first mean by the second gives 0.86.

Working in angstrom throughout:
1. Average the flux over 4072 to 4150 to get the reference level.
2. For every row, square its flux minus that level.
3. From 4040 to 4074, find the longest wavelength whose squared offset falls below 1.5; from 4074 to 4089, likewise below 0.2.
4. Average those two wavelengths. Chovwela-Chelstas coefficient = 4074.0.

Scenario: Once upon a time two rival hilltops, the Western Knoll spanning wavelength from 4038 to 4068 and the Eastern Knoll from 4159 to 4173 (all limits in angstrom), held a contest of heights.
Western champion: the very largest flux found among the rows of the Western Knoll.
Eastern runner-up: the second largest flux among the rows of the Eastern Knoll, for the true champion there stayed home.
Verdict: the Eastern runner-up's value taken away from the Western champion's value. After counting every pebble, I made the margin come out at 2.5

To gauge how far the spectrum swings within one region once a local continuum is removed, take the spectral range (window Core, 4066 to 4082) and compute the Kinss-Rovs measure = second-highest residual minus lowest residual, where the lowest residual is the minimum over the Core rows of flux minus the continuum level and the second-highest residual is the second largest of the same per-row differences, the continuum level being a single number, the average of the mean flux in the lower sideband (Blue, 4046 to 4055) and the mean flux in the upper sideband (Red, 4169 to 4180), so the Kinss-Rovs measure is 2.9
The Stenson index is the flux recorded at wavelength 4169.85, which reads 14.44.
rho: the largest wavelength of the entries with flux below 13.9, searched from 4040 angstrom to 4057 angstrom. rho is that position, 4043.15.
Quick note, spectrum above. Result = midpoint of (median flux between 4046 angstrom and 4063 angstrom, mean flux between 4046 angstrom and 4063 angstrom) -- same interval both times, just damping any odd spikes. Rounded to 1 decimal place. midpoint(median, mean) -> 14.6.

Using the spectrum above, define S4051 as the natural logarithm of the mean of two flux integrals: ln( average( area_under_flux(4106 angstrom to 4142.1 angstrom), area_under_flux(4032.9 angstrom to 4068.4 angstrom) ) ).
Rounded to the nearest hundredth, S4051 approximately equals 6.27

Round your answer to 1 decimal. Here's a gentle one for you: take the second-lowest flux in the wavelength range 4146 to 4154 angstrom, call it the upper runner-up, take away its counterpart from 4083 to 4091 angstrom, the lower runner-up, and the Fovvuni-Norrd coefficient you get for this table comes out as -1.0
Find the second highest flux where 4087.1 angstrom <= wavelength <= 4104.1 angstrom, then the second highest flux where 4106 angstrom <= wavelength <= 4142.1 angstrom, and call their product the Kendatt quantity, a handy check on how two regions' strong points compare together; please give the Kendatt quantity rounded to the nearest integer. 264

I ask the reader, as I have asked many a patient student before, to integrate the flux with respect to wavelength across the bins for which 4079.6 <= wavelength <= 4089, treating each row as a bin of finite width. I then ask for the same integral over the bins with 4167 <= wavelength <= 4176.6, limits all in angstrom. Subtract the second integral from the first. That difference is 12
